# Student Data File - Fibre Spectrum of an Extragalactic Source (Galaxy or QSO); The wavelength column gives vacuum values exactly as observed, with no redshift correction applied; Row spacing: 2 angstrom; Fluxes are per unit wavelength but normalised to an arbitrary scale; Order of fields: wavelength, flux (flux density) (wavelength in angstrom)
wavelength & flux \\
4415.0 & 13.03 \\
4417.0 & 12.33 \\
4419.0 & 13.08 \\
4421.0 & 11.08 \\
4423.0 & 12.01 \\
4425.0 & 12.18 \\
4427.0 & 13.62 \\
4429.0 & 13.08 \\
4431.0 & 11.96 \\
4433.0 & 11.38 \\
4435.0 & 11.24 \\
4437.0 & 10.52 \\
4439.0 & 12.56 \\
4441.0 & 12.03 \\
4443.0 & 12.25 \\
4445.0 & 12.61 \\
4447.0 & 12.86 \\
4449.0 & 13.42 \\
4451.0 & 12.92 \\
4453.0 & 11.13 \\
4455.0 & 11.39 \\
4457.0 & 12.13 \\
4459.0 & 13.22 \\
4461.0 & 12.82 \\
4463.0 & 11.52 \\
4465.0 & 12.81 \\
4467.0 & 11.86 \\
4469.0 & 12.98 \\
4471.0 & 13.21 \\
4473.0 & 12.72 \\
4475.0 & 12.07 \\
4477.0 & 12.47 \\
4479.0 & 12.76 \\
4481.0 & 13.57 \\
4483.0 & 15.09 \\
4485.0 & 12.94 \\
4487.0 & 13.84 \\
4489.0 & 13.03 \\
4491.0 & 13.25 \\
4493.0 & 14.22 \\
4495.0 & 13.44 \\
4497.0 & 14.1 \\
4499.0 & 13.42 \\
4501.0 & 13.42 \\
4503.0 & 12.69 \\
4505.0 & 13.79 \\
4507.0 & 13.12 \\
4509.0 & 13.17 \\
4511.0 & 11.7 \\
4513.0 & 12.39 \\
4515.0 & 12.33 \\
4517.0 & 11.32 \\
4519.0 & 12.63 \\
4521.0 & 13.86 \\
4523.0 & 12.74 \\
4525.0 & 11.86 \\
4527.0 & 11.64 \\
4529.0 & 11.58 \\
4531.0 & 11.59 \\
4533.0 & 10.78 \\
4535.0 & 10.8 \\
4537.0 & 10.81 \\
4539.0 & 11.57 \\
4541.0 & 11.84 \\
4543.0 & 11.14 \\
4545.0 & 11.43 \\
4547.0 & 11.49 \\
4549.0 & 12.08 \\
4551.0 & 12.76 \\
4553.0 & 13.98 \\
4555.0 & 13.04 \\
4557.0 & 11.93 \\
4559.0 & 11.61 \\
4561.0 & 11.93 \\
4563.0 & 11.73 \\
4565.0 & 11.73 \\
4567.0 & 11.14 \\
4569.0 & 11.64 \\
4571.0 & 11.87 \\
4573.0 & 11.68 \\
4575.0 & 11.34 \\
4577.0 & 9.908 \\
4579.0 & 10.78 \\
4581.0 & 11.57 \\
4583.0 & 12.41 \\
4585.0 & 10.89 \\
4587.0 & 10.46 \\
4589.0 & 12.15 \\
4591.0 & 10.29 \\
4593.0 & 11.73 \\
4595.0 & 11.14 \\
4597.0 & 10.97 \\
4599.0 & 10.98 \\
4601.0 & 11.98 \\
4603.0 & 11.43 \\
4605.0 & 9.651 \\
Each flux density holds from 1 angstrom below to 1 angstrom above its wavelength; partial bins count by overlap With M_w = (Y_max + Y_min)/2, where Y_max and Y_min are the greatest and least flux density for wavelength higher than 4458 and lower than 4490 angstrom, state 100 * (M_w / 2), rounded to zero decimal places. 665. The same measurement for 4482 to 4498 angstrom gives 701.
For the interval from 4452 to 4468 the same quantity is 609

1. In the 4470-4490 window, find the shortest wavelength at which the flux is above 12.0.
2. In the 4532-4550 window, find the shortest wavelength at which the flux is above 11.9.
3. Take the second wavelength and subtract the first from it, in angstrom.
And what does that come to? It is 78 angstrom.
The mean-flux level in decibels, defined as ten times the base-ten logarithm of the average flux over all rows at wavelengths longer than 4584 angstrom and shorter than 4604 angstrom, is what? 10.5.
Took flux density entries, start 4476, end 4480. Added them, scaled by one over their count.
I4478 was 12.6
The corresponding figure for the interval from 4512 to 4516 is 12.4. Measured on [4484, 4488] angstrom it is 13.4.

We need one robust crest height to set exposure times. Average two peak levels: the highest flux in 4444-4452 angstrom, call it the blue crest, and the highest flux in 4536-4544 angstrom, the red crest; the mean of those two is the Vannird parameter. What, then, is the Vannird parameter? 12.6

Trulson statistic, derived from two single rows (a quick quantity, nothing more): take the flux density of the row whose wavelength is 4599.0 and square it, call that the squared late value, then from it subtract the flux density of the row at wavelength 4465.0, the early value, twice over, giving 95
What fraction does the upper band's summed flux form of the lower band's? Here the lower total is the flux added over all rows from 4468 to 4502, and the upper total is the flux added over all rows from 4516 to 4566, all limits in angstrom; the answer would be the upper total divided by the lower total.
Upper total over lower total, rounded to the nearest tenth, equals 1.3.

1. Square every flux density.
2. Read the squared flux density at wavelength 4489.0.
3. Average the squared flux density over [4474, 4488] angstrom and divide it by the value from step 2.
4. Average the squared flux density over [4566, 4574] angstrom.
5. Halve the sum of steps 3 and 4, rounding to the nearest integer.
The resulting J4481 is 68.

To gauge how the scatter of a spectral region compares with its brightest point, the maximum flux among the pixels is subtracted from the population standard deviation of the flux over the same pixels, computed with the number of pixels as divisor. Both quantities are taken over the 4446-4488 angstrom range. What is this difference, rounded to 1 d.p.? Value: -14.2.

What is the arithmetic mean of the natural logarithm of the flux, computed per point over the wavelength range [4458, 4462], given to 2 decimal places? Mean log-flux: 2.57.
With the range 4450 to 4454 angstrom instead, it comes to 2.48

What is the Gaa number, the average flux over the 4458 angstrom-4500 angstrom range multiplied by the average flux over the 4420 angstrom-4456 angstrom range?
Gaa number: 159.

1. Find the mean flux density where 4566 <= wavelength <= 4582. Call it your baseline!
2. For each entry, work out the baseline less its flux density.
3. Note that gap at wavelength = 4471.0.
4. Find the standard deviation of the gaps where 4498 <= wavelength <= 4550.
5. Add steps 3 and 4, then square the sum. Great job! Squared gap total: 1.1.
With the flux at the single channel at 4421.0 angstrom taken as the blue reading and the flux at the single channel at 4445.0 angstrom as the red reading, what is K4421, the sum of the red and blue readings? 23.7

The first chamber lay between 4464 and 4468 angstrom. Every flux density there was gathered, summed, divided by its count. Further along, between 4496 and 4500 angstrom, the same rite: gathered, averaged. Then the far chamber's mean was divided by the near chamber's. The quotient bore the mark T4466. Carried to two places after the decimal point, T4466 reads 1.12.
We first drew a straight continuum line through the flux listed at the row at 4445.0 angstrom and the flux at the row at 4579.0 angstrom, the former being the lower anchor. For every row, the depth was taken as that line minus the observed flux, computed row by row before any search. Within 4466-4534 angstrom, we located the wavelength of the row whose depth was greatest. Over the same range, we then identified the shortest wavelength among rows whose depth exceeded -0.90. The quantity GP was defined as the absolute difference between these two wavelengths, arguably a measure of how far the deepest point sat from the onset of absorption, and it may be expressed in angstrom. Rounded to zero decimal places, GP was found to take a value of 66 angstrom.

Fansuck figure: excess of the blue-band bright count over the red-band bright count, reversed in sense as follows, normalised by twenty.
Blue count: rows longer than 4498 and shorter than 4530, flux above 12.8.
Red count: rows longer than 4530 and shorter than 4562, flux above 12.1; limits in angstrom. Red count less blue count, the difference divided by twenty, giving -0.15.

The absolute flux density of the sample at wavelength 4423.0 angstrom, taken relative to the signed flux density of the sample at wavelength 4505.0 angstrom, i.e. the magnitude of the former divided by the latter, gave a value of 0.87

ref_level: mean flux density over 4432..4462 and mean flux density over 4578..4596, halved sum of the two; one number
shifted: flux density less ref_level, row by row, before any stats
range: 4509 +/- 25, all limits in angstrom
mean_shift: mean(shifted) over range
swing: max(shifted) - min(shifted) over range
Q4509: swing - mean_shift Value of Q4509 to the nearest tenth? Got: 2.4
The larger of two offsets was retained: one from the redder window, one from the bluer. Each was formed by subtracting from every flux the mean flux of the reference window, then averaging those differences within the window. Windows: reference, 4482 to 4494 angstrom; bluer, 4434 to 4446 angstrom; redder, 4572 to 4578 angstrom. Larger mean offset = -1.9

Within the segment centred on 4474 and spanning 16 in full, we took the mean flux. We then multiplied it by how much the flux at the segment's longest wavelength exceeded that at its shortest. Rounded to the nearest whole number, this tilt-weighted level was 22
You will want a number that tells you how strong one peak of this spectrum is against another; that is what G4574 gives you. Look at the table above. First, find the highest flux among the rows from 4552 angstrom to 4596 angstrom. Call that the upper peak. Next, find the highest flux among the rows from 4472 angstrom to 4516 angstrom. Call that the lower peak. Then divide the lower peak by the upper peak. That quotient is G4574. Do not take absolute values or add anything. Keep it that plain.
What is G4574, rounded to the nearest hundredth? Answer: 1.08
